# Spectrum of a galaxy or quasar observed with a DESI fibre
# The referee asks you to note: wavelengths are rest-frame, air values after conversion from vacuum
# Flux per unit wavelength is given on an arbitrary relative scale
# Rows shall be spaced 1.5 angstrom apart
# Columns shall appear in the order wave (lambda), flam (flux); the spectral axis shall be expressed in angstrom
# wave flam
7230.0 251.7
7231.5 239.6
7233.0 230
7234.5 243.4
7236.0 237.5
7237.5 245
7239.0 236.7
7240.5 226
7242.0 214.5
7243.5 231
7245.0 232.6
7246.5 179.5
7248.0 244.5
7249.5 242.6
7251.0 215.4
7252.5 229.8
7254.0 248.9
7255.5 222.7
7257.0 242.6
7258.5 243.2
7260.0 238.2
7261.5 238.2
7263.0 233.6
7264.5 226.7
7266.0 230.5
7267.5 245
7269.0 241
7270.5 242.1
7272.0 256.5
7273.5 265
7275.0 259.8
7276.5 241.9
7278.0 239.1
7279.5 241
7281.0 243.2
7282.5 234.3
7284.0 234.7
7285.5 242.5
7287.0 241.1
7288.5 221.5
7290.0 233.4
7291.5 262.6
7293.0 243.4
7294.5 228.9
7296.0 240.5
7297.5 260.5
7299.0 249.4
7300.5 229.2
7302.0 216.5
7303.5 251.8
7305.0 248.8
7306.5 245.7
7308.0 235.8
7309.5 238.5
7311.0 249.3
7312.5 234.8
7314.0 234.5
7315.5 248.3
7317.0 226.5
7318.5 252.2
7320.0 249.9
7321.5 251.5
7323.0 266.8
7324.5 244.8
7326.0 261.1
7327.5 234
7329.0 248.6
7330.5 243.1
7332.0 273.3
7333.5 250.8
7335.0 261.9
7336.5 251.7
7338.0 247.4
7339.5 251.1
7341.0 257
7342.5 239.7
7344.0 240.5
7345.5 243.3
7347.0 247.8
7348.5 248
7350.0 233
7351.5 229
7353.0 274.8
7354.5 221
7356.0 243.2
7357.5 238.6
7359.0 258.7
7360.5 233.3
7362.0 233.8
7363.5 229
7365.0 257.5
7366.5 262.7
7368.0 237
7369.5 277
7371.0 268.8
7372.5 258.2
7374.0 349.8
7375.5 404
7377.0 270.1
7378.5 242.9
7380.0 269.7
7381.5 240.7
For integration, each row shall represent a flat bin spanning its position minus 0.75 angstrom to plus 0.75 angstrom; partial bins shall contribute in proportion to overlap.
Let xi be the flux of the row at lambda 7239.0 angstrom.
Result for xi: 236.7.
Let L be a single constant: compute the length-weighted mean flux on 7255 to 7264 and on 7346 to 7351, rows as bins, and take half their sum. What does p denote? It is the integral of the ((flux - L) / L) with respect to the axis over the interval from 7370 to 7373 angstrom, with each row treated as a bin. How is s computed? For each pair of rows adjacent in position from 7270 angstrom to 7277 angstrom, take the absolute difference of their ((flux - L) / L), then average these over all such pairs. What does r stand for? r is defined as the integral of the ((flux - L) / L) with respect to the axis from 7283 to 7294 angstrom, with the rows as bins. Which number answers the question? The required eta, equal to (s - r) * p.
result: 0.014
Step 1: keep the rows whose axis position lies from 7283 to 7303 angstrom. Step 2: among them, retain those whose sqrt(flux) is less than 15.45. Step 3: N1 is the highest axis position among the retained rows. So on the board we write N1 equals 7302.0 angstrom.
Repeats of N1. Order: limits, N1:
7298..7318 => 7317.0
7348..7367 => 7363.5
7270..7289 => 7288.5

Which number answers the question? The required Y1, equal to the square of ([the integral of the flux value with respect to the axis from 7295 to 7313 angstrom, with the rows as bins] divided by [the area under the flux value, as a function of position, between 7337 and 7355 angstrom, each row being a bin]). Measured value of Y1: 0.97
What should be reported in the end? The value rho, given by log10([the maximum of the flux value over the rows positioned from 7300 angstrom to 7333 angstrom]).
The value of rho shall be 2.44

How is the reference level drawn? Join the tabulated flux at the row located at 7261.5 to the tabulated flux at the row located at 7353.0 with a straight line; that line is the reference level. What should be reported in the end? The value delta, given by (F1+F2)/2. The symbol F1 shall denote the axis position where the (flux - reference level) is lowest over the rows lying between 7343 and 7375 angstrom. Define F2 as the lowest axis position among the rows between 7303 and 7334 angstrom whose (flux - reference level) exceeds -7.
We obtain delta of 7329.0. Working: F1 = 7354.5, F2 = 7303.5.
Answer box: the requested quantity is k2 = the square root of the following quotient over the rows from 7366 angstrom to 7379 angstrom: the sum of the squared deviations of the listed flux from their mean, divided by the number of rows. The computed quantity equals 52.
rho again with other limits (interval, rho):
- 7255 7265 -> 2.39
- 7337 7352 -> 2.41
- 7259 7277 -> 2.42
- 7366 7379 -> 2.61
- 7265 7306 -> 2.42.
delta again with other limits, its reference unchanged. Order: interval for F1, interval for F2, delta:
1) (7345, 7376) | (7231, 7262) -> 7293.0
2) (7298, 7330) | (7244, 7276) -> 7273.5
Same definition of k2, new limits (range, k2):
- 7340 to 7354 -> 13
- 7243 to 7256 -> 20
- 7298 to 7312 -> 11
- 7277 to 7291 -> 6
